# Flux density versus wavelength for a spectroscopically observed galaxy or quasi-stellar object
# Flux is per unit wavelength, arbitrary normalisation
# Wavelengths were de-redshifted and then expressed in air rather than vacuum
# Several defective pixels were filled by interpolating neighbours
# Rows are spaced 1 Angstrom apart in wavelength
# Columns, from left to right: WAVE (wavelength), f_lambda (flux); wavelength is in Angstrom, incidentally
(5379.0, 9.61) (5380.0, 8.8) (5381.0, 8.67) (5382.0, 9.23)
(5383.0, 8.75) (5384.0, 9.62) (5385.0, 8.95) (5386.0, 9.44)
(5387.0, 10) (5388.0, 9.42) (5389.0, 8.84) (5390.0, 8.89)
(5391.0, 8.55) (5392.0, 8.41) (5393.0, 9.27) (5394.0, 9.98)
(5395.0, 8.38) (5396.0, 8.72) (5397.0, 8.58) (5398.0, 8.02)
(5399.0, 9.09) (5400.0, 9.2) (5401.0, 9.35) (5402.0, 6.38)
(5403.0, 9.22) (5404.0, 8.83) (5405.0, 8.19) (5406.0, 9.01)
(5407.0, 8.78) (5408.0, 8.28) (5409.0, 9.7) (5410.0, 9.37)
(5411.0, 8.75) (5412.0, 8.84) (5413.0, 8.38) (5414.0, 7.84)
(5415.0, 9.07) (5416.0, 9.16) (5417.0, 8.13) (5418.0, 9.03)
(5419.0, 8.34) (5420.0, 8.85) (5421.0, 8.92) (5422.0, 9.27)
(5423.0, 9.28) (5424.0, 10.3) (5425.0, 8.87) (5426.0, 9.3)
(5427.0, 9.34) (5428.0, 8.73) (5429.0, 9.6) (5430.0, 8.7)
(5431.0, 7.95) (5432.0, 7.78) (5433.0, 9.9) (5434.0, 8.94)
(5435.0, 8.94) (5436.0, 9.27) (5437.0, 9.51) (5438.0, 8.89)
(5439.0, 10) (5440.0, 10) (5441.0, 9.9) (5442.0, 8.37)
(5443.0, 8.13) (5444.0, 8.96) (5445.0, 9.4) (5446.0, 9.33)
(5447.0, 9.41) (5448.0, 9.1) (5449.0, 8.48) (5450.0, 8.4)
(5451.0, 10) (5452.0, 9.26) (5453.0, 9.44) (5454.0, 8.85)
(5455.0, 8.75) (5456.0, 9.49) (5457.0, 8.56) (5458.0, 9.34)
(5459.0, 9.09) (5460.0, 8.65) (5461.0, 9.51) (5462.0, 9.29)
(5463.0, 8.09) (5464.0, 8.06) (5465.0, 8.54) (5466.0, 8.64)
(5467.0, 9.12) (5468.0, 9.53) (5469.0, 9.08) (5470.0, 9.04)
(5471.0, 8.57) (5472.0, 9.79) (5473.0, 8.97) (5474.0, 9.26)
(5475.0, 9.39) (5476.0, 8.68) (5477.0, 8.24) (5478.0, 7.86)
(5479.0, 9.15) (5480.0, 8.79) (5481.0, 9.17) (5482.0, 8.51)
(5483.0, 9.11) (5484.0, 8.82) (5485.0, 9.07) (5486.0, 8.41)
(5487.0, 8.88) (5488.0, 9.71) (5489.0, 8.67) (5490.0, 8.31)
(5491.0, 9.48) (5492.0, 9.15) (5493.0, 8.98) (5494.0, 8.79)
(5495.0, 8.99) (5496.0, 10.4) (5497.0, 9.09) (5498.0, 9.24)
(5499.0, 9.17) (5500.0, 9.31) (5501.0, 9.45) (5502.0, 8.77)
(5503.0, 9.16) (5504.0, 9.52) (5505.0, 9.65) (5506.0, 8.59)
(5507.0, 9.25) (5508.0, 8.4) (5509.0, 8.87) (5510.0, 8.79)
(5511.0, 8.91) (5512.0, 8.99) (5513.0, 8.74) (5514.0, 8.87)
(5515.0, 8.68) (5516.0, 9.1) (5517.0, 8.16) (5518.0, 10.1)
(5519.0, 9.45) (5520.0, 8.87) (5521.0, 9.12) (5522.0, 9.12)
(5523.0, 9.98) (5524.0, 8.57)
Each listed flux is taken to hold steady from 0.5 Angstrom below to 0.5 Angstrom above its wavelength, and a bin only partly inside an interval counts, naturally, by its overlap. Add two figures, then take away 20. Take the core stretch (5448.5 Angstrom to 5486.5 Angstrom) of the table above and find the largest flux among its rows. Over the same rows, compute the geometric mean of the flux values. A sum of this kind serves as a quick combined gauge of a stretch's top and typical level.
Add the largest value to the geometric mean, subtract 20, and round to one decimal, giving -1.1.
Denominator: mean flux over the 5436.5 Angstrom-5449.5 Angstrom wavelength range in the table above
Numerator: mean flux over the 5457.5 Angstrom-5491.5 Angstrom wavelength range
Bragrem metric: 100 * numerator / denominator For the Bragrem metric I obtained 97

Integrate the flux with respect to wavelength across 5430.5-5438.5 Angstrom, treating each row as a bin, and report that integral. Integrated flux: 71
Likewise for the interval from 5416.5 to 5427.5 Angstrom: 100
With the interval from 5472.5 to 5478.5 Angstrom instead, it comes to 52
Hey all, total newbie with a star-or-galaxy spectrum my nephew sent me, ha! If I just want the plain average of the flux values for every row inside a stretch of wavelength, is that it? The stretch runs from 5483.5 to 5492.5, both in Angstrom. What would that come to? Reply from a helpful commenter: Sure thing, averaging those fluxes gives 8.94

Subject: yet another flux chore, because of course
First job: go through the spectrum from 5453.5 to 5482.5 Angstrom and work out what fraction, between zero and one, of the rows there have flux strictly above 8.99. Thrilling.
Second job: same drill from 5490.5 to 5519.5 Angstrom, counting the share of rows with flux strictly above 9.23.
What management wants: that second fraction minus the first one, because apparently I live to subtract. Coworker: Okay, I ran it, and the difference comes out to -0.14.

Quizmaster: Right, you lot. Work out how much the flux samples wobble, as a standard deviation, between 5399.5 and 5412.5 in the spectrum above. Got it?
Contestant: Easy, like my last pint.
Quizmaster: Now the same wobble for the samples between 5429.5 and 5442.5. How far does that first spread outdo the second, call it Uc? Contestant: 0.07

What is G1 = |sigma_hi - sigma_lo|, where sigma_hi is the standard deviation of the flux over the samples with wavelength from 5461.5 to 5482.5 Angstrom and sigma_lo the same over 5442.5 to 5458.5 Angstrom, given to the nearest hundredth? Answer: 0.02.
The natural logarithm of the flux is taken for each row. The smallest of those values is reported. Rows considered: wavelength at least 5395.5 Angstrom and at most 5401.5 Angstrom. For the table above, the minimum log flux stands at 2.08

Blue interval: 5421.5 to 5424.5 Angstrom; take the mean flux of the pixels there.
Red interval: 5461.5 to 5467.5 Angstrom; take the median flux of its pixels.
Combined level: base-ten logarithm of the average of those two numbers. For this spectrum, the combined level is 0.959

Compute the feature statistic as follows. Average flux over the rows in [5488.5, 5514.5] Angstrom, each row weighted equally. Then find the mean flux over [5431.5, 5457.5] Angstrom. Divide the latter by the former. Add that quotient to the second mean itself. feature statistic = 10.1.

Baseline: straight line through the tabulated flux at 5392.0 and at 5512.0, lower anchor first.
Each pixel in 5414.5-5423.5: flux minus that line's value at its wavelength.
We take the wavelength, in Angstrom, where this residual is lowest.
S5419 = 5417.0 Angstrom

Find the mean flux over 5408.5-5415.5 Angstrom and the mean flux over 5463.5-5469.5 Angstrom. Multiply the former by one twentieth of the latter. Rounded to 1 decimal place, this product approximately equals 3.9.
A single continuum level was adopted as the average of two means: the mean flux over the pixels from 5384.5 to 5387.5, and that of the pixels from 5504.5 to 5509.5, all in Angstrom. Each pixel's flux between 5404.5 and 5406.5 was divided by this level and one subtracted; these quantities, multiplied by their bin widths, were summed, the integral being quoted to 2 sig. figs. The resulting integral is -0.13 Angstrom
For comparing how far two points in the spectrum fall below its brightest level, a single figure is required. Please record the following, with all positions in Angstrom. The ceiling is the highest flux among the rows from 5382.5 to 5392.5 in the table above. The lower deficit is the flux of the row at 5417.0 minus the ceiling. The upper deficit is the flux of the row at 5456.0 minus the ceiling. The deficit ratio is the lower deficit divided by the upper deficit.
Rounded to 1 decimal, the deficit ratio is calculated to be 3.7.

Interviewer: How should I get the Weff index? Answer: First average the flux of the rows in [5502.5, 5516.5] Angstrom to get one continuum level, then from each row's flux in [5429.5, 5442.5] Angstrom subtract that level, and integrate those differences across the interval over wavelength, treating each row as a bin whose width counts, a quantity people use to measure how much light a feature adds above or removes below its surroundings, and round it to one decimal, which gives 1.6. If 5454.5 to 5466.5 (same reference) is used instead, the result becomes -1.6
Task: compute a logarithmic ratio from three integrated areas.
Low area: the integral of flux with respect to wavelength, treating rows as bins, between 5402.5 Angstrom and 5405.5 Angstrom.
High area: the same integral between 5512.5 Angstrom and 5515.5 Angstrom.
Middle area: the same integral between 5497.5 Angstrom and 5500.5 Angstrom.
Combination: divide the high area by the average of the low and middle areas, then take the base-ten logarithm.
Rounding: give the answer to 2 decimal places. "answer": -0.01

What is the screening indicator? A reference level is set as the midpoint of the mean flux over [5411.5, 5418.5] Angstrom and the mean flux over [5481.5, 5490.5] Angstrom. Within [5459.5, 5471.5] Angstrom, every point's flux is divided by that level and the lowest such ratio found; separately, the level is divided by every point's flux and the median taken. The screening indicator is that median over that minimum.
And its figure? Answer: 1.07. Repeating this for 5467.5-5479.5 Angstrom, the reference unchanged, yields 1.07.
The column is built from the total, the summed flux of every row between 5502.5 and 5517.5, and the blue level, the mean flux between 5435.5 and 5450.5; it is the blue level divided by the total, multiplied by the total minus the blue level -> 8.5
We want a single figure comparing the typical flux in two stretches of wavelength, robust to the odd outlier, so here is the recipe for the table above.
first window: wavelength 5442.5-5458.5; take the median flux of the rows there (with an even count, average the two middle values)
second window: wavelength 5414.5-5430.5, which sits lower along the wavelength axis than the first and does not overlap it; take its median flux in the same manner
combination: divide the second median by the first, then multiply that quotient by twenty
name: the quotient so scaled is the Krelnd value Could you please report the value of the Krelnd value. 19.7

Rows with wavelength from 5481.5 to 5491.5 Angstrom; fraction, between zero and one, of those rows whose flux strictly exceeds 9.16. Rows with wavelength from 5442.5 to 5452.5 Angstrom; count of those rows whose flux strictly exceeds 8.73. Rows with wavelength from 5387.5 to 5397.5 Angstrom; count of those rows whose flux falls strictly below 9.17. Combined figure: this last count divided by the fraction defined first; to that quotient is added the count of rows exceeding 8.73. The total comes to 42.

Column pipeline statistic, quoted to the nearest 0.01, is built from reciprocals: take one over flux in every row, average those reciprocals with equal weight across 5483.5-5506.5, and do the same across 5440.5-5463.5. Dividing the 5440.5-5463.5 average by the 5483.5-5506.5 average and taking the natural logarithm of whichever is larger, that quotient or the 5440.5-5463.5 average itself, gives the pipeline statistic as 0.01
